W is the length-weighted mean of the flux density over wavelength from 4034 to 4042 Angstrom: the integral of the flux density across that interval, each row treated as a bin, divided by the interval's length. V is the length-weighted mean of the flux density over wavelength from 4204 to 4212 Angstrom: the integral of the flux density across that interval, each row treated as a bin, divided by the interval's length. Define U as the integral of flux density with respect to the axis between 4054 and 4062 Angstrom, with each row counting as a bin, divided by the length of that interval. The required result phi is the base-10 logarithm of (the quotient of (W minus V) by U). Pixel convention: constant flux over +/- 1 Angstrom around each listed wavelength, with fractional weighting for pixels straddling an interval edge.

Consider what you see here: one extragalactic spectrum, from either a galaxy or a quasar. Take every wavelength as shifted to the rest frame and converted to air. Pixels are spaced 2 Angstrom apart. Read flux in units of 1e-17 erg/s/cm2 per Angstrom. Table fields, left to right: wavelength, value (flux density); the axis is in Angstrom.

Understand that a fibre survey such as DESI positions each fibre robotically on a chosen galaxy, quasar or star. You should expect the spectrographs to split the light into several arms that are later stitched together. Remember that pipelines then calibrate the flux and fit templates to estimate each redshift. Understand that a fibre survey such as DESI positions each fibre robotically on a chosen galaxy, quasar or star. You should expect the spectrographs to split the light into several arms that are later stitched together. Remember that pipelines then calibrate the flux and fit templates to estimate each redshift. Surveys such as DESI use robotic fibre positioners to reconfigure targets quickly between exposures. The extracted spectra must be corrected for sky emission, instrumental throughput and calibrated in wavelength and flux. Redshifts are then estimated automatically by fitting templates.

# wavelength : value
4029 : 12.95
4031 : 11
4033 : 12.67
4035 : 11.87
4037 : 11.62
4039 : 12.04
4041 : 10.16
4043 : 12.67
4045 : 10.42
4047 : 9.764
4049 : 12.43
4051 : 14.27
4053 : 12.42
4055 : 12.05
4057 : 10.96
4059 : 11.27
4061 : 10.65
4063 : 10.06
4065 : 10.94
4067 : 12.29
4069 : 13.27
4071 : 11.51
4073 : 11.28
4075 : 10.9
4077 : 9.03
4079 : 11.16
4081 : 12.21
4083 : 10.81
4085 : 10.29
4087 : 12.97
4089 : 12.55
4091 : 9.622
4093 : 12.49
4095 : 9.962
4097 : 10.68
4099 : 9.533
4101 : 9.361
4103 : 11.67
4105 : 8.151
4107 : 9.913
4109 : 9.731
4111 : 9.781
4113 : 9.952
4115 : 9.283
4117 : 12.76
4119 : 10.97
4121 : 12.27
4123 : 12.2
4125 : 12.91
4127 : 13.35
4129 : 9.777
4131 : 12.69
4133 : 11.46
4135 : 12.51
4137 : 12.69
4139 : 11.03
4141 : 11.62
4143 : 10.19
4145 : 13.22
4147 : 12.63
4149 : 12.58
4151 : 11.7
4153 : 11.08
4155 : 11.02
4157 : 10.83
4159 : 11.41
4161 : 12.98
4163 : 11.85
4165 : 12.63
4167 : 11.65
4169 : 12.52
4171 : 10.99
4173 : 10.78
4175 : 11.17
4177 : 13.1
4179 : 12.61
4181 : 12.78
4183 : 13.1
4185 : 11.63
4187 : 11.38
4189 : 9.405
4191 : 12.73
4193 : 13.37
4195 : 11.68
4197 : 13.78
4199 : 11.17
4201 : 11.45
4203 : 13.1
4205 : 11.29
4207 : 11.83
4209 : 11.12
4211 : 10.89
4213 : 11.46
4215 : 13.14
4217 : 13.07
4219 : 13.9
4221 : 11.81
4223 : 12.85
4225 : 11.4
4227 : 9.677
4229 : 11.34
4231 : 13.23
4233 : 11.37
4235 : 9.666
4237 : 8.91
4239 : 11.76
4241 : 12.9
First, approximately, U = 11.2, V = 11.3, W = 11.4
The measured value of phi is -1.9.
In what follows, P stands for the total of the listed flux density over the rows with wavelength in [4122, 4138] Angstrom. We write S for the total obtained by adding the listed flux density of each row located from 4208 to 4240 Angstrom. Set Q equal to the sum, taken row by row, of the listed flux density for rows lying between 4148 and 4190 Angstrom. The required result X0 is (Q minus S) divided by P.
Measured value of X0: 0.6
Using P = 98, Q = 247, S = 186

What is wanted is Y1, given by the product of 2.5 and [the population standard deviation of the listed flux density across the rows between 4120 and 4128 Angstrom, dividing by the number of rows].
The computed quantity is 1.2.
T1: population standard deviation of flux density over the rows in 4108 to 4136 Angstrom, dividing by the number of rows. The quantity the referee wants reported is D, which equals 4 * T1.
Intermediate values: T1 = 1.39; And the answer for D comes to 5.56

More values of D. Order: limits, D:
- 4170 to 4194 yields 4.65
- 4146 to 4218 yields 3.83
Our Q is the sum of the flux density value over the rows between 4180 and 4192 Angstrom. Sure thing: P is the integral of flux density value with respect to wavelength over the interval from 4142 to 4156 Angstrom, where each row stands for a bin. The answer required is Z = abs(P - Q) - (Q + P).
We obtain -142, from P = 165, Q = 71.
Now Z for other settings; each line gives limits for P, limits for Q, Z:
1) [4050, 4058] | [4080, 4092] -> -137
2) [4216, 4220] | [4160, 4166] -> -75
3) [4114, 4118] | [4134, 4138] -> -50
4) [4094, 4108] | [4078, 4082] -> -47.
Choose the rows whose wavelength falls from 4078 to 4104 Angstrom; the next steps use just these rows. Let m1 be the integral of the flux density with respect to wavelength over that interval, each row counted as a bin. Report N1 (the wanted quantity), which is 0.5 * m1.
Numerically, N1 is 143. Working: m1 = 287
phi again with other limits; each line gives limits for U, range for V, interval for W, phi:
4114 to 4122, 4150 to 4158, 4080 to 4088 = -1.4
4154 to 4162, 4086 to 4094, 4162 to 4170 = -1.7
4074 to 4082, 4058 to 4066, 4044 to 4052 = -1.0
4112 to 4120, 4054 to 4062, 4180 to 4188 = -1.0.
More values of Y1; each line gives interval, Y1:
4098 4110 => 2.6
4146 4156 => 1.7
